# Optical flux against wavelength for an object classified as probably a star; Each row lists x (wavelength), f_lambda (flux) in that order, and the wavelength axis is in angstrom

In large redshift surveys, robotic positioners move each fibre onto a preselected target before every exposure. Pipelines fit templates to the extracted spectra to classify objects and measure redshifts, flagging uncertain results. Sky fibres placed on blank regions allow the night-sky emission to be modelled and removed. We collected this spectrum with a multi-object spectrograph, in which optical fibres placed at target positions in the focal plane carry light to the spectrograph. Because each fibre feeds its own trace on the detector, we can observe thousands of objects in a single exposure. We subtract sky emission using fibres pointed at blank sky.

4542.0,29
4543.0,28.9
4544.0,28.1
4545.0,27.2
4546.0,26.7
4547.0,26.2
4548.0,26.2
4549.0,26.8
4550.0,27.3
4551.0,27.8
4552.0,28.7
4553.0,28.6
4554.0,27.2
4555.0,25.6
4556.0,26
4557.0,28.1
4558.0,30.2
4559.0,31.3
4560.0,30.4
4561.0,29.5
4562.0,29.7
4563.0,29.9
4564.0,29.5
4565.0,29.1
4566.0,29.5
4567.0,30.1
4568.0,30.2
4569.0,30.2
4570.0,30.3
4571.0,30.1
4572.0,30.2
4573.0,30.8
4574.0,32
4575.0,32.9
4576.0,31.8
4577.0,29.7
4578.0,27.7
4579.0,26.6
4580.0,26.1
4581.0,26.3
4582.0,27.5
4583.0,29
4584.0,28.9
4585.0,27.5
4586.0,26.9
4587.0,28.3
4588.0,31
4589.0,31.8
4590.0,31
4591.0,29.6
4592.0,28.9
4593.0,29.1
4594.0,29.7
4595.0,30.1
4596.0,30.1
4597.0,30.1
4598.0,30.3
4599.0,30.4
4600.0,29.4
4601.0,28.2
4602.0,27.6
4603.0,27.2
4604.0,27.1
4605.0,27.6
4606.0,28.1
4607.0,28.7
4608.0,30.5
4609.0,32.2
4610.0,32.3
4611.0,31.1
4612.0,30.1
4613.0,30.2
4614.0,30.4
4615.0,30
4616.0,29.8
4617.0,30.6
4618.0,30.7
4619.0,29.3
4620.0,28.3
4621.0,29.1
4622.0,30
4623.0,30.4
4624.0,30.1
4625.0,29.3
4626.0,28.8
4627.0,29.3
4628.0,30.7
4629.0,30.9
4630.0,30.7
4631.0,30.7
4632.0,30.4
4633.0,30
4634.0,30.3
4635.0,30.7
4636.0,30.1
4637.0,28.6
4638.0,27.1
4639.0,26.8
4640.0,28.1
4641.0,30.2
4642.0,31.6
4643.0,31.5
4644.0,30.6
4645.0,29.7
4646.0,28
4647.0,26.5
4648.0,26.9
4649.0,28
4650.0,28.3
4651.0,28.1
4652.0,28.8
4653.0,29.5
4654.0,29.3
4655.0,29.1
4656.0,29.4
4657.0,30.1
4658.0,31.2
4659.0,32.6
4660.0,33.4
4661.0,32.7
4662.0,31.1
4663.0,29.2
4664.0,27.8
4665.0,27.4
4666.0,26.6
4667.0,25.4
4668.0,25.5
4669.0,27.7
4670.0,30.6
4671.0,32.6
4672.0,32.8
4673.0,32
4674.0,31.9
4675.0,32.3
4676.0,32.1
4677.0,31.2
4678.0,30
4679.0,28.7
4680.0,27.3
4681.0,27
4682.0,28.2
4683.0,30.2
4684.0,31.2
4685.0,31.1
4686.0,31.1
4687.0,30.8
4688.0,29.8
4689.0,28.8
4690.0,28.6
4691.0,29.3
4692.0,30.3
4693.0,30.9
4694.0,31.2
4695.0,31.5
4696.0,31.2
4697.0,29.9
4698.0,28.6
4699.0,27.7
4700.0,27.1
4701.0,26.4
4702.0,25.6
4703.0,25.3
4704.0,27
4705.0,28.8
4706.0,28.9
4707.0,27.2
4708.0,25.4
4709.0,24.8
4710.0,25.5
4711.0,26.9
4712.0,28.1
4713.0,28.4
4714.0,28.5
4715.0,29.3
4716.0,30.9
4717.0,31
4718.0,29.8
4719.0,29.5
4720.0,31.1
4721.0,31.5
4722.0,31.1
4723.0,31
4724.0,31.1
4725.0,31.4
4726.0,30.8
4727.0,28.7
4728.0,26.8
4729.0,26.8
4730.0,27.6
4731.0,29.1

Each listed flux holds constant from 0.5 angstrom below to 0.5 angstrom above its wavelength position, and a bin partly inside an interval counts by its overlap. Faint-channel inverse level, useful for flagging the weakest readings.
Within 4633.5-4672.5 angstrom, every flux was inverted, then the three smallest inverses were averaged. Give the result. 0.0303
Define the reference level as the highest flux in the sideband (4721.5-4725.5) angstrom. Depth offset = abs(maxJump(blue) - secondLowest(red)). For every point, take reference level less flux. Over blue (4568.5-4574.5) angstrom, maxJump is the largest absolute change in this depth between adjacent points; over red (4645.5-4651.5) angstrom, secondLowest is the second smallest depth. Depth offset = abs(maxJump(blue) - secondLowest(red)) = 2.10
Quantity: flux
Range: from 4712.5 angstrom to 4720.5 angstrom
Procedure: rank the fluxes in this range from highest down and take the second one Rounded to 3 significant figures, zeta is 31.0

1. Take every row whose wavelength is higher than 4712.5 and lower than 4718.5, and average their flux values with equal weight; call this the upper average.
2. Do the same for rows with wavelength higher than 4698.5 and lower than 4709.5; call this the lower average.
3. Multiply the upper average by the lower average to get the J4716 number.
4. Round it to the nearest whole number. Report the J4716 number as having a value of 793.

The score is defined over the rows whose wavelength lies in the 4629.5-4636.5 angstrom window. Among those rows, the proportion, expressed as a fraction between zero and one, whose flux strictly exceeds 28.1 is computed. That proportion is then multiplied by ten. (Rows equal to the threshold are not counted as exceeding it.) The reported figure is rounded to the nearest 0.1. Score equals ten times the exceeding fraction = 10.0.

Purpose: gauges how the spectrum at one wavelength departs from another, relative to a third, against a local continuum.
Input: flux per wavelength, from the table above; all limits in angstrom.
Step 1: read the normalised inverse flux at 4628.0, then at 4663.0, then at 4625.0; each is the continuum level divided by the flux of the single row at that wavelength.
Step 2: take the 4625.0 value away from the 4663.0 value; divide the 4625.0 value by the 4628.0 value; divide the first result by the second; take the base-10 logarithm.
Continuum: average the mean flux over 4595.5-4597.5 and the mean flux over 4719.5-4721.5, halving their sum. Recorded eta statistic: -2.47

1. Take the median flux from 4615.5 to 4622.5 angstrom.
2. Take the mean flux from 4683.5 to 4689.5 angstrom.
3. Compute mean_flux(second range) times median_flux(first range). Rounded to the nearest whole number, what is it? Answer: 908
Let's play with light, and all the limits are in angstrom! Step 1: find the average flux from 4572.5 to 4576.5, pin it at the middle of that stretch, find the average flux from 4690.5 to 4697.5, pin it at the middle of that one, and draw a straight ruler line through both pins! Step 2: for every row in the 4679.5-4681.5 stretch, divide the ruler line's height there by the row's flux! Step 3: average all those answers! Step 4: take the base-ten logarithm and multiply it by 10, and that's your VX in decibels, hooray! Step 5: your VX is 0.54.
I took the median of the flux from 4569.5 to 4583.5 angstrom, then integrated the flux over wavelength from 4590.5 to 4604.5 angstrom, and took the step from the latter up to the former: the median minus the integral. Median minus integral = -378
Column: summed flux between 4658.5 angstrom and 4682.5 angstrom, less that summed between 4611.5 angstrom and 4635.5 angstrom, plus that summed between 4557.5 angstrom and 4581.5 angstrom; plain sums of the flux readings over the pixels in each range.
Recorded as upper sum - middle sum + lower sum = 709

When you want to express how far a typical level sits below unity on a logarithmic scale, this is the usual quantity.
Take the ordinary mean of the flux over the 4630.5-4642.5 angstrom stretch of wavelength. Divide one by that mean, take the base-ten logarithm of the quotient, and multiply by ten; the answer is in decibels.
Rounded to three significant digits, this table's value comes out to -14.7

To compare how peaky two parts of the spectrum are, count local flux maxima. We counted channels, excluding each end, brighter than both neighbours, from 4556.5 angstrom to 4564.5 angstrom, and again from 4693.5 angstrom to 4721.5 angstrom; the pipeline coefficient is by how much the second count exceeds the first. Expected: 1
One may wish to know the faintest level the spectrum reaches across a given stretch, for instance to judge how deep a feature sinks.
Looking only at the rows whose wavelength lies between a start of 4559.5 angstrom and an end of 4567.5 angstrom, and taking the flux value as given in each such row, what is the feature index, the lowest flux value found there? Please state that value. 29.1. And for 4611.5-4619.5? 29.3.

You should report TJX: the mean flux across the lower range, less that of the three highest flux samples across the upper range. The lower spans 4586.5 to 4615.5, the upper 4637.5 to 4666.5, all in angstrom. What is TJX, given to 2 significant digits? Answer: -3.2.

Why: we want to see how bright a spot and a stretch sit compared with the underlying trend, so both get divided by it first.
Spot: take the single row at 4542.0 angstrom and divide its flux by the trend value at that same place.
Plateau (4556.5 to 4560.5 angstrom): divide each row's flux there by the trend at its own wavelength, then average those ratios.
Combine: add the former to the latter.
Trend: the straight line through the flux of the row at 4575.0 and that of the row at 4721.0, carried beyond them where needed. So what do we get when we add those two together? 1.78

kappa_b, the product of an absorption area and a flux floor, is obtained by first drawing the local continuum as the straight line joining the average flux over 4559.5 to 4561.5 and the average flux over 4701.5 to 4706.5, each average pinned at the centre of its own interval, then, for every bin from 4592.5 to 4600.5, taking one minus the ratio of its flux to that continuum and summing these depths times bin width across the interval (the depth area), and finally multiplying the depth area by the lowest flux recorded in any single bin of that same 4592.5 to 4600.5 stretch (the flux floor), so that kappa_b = -5.3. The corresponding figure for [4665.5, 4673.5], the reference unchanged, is -9.9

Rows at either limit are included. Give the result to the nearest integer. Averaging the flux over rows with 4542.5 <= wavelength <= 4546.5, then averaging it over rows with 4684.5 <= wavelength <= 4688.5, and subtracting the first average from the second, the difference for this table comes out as 3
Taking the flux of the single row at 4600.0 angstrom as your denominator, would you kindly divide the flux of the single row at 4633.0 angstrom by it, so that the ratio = 1.02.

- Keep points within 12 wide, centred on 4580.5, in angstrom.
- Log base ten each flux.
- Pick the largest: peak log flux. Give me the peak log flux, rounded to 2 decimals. 1.52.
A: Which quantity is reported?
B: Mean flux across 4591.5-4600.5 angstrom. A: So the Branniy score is 29.8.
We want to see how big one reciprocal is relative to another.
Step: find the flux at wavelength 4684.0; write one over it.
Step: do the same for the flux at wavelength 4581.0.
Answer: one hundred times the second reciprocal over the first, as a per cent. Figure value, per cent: 119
